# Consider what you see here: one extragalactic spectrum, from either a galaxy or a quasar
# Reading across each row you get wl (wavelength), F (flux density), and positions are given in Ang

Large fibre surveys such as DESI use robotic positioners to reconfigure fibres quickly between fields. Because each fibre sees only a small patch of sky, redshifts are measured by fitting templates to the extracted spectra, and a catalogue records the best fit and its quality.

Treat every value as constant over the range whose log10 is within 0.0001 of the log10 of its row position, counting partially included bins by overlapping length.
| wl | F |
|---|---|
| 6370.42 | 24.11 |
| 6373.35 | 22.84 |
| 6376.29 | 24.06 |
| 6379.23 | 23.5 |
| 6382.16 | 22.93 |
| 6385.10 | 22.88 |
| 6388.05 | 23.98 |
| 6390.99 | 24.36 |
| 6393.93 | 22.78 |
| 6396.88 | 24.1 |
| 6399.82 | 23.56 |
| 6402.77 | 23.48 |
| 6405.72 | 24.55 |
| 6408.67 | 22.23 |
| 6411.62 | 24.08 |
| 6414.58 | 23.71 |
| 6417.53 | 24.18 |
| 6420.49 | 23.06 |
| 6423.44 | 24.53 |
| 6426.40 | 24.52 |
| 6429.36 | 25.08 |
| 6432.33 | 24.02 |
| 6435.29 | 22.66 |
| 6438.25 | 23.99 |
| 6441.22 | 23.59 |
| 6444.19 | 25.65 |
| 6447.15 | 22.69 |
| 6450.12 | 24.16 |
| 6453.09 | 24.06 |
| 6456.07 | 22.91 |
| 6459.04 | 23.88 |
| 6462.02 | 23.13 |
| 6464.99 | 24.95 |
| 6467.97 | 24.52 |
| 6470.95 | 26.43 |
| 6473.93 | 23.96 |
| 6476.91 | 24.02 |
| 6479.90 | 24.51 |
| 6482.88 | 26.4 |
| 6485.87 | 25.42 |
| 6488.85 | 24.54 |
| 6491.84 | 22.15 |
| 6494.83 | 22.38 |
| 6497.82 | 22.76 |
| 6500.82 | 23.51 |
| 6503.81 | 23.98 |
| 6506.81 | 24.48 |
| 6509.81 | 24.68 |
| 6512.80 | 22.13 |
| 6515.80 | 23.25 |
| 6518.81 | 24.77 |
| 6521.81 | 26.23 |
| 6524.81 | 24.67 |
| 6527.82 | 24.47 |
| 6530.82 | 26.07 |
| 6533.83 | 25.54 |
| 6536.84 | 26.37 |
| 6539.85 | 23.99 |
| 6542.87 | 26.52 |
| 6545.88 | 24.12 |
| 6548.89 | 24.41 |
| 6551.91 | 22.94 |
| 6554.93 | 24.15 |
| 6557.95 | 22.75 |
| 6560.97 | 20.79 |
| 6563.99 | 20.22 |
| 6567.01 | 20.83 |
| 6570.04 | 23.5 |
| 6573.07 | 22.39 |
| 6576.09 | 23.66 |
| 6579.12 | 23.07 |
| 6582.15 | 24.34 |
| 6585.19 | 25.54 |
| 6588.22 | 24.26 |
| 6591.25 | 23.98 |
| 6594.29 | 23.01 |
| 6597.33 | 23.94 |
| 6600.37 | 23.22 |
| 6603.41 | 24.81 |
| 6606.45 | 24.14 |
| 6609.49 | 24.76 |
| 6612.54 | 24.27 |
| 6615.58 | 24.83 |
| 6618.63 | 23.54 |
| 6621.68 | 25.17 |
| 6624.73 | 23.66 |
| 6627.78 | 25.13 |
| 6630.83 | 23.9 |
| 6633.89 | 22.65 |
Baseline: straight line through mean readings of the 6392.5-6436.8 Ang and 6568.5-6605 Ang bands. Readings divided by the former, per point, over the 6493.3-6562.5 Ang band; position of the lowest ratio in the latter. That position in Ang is 6560.97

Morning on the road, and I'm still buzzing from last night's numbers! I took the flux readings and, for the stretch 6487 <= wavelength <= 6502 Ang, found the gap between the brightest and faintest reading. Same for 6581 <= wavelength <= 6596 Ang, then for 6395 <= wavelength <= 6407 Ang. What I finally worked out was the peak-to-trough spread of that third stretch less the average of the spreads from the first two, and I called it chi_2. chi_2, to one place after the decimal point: -1.4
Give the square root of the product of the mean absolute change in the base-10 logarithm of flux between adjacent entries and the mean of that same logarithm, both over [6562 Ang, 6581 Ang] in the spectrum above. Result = 0.18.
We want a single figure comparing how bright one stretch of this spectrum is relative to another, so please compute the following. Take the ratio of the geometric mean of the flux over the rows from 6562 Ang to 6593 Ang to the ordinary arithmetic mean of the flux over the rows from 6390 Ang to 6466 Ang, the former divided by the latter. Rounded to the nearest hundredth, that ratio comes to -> 0.97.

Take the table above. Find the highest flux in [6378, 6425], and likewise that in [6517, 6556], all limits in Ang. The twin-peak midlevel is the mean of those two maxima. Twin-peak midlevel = 25.5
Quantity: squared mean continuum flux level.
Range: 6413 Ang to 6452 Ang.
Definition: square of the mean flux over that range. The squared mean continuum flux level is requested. 575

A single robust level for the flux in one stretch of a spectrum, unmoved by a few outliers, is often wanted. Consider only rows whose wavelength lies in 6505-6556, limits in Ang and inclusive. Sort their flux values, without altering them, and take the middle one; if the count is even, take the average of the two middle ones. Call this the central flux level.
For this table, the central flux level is 24.5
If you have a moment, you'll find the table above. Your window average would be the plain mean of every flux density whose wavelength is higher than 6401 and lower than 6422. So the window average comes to 23.6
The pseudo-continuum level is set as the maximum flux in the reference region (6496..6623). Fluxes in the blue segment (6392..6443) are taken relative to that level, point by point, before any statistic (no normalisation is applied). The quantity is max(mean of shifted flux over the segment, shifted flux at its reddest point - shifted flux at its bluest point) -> 1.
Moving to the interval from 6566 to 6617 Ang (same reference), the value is 4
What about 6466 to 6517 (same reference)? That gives -1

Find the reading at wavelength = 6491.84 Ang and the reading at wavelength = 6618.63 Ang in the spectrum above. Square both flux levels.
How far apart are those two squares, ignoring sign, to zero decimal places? 64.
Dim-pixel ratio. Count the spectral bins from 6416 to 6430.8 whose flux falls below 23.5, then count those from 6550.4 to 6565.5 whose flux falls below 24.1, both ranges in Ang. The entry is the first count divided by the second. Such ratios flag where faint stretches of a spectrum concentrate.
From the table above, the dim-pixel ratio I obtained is 0.25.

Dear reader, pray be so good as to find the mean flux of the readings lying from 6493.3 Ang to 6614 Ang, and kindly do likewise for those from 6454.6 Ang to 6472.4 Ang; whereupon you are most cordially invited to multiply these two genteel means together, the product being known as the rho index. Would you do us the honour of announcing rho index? 580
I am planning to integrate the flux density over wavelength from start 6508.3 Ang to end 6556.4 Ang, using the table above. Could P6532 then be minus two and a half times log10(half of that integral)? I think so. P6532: -6.93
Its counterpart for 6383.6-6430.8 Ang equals -6.87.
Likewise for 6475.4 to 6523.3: -6.90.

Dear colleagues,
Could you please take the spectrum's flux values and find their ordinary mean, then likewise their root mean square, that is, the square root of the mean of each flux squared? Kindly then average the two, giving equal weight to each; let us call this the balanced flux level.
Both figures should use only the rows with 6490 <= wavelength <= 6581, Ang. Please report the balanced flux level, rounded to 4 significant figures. 23.72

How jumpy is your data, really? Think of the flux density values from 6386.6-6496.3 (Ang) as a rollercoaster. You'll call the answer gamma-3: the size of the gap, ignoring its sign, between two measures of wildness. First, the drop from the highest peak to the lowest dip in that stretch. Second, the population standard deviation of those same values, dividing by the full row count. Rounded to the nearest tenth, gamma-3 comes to 3.3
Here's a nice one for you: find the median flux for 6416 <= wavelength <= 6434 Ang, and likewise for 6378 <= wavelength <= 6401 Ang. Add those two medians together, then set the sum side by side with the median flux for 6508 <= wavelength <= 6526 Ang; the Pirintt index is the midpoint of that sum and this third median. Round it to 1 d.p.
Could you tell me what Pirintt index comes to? 36.3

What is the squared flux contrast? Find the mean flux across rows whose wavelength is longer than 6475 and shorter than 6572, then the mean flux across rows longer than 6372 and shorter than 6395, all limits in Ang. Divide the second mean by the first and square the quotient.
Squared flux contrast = 0.96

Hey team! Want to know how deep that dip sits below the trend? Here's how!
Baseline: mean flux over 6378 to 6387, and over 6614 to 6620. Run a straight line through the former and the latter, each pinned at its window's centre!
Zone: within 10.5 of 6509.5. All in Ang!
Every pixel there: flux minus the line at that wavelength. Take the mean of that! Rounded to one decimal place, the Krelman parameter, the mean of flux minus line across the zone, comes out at 0.1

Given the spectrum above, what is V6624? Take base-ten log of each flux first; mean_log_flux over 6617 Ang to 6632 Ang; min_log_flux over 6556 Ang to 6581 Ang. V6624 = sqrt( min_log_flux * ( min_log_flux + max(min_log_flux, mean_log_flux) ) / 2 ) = 1.33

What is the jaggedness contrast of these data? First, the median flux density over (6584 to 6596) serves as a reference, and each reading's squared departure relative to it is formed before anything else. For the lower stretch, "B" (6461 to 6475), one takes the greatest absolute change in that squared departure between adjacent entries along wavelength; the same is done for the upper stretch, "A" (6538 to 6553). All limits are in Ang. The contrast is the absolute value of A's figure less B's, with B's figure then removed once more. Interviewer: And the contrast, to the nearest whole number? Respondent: -5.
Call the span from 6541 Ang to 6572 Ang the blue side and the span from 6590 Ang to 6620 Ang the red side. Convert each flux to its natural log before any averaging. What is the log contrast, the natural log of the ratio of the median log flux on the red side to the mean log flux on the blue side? 0.015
